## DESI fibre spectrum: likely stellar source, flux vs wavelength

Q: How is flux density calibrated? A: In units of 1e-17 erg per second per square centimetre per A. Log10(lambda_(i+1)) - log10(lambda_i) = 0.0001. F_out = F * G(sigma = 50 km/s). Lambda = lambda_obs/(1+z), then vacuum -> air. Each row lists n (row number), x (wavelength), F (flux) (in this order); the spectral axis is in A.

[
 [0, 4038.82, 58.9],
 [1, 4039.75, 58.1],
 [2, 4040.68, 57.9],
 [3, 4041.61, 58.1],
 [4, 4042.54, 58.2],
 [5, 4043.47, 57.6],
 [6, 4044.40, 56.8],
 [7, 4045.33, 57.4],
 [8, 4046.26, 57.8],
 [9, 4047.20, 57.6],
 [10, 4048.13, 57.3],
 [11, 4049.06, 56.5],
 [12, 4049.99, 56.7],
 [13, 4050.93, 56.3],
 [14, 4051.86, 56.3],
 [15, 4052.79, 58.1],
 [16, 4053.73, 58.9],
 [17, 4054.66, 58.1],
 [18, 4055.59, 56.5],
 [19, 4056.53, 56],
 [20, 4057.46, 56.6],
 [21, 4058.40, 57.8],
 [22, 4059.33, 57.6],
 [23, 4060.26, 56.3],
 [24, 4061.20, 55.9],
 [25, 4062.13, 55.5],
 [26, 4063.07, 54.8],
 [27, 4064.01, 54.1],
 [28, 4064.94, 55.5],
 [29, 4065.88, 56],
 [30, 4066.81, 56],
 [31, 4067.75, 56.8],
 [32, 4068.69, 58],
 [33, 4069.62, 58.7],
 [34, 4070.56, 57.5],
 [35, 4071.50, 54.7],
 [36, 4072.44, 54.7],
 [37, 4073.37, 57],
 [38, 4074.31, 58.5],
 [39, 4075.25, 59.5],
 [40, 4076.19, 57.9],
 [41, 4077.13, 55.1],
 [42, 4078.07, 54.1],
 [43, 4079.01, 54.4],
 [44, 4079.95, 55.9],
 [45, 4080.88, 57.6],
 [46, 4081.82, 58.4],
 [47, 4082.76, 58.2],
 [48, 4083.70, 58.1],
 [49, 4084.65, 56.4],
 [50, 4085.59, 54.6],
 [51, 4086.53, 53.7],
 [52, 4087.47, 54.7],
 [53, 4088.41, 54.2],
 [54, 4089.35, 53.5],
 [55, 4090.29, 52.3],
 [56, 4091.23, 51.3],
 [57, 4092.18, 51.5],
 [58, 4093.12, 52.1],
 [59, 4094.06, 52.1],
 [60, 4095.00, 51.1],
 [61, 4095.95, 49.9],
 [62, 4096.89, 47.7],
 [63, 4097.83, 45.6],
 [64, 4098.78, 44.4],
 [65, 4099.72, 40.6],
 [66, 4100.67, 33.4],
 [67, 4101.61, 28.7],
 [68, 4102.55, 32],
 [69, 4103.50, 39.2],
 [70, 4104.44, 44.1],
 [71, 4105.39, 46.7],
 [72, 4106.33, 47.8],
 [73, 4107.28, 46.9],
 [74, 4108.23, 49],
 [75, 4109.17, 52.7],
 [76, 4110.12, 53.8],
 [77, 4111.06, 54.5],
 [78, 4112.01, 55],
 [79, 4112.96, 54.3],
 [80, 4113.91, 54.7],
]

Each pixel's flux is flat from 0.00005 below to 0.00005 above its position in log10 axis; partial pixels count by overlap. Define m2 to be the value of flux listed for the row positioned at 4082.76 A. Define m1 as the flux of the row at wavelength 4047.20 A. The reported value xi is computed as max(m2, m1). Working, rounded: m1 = 57.6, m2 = 58.2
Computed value 58.2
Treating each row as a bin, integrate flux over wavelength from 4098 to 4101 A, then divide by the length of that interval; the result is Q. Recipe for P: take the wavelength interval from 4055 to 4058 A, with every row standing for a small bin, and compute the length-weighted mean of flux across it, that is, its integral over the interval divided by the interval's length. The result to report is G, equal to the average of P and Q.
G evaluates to 48.3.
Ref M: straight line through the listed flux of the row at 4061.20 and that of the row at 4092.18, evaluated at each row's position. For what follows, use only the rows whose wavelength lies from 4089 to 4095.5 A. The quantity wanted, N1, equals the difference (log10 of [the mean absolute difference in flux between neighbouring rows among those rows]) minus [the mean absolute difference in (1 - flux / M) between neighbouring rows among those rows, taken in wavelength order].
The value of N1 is -0.19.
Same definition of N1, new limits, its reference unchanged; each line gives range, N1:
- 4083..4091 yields 0.03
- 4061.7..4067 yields -0.19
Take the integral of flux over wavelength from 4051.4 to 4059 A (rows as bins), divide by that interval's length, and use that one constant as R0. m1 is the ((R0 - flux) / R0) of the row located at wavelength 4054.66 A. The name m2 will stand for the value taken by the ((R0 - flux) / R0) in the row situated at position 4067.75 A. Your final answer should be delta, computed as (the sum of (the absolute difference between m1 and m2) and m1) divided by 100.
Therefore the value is 0.0001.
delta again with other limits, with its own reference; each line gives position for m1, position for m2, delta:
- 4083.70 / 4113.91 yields 0.0005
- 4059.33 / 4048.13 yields 0.0000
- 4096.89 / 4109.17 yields 0.0025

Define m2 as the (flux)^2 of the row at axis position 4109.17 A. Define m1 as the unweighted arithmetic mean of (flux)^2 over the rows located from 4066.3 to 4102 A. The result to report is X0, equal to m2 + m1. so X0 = 5616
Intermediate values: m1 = 2839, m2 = 2777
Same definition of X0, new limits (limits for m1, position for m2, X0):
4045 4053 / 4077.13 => 6298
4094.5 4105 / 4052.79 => 5150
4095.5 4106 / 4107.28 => 3935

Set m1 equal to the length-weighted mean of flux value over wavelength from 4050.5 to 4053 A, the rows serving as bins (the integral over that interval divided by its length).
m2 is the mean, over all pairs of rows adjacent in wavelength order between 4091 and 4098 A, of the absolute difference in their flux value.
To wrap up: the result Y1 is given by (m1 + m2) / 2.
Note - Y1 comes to 29.0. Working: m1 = 56.9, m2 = 1.0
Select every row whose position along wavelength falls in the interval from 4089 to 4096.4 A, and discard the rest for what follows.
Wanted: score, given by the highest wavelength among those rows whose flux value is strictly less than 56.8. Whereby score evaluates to 4095.95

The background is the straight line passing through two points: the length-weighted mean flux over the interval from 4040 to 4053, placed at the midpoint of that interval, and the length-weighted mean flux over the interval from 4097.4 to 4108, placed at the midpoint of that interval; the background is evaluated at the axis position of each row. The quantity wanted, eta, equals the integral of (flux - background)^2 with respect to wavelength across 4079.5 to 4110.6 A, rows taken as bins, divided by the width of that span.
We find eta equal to 76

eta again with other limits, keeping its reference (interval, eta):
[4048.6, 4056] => 4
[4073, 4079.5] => 66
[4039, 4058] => 2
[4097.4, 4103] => 54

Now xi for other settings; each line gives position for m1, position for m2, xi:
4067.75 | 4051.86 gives 56.8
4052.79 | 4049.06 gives 58.1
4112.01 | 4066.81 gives 56.0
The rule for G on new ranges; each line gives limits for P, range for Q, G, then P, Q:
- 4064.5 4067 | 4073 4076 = 57.1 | 55.9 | 58.2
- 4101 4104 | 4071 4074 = 44.6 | 33.5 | 55.7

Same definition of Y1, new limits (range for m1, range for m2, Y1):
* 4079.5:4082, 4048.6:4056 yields 29.1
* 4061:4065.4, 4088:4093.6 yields 27.9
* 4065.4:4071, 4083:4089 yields 29.2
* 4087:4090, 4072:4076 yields 27.9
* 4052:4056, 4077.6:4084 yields 29.3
